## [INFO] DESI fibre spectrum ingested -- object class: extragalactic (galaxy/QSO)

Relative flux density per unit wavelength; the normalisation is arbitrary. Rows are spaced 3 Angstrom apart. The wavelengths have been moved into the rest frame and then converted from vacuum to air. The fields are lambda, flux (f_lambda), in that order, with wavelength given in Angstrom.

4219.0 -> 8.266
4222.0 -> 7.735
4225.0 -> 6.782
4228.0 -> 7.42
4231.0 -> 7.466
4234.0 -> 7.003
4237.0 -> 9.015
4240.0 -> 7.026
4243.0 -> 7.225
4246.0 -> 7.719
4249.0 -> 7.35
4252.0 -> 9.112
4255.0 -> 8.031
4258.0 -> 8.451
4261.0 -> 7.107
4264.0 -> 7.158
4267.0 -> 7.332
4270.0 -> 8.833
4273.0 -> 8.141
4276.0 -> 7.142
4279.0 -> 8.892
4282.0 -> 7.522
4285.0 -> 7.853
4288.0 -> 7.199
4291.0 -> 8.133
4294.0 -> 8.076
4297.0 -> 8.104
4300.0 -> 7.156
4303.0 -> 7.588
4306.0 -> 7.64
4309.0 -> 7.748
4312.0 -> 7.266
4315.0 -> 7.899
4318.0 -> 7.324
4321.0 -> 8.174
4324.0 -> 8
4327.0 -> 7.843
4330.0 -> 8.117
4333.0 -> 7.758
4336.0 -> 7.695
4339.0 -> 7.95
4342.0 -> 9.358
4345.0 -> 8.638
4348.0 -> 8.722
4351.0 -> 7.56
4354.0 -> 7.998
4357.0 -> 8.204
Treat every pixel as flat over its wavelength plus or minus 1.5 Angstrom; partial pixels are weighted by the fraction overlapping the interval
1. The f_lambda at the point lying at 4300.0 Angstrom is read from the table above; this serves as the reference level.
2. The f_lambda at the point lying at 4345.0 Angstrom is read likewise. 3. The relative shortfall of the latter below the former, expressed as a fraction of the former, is -0.21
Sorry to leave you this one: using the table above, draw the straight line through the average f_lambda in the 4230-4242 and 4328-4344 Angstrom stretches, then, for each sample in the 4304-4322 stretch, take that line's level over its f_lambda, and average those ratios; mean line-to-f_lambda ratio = 1.05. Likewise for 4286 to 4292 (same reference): 1.04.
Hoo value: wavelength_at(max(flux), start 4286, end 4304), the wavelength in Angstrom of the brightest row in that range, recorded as 4291.0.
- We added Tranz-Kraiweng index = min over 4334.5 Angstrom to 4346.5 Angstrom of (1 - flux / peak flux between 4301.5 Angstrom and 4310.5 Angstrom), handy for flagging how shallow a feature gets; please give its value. -0.21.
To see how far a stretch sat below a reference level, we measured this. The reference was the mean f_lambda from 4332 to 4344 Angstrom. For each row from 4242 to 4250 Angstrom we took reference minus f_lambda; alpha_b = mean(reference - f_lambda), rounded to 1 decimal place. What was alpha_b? 0.8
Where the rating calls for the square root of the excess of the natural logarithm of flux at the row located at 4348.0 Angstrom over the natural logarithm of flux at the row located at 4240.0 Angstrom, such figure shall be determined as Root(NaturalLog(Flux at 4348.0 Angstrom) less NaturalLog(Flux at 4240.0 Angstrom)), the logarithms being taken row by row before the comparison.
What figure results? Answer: 0.47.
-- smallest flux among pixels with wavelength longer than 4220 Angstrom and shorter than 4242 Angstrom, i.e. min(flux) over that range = 6.782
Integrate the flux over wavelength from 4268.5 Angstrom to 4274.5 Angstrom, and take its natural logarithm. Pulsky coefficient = 3.93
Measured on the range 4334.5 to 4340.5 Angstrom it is 3.85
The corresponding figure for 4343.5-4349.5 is 3.95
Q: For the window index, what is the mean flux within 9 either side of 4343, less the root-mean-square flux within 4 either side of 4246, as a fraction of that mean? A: 0.11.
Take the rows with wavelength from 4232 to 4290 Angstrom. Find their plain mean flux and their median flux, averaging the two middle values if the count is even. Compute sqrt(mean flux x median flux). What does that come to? 7.66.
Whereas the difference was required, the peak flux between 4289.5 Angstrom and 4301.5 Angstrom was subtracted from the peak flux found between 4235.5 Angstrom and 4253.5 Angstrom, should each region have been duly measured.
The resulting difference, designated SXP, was 1.0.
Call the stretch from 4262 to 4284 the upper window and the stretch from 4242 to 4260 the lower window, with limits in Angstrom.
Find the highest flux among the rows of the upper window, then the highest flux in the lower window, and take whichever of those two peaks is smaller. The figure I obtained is 8.9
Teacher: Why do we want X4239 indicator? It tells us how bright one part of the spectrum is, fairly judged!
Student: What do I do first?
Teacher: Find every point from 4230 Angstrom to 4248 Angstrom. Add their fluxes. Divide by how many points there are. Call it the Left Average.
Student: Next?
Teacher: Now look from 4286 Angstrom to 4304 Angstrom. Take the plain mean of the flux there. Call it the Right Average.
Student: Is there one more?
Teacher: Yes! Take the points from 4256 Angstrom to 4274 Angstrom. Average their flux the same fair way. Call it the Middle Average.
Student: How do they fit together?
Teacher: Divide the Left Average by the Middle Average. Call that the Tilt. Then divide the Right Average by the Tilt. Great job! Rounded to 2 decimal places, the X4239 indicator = 7.98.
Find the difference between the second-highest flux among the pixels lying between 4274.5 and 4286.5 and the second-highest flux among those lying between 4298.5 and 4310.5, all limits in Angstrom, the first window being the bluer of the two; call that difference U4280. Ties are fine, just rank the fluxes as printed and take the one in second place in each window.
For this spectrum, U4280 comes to 0.2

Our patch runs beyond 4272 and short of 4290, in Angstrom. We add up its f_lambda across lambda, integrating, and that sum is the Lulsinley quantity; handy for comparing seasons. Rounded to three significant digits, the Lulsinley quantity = 140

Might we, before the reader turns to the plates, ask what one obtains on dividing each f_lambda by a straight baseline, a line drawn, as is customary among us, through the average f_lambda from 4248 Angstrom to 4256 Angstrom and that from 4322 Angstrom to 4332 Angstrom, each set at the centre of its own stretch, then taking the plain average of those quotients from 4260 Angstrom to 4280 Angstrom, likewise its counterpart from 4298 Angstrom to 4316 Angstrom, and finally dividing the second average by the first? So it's 0.98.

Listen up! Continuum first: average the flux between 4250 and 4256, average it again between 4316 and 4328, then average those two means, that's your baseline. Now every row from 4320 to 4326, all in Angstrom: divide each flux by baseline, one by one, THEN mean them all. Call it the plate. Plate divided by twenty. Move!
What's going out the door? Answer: 0.0493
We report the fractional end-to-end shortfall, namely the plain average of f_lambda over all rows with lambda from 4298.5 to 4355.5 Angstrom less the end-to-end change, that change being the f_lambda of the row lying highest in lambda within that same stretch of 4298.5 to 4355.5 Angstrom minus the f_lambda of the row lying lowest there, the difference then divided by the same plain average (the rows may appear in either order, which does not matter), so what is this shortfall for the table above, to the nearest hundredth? 0.89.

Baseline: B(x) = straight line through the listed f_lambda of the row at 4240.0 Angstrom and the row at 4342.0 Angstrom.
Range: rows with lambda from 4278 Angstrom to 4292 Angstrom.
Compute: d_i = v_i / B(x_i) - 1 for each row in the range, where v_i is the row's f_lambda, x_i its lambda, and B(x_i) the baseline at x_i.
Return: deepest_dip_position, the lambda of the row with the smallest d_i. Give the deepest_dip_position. 4288.0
